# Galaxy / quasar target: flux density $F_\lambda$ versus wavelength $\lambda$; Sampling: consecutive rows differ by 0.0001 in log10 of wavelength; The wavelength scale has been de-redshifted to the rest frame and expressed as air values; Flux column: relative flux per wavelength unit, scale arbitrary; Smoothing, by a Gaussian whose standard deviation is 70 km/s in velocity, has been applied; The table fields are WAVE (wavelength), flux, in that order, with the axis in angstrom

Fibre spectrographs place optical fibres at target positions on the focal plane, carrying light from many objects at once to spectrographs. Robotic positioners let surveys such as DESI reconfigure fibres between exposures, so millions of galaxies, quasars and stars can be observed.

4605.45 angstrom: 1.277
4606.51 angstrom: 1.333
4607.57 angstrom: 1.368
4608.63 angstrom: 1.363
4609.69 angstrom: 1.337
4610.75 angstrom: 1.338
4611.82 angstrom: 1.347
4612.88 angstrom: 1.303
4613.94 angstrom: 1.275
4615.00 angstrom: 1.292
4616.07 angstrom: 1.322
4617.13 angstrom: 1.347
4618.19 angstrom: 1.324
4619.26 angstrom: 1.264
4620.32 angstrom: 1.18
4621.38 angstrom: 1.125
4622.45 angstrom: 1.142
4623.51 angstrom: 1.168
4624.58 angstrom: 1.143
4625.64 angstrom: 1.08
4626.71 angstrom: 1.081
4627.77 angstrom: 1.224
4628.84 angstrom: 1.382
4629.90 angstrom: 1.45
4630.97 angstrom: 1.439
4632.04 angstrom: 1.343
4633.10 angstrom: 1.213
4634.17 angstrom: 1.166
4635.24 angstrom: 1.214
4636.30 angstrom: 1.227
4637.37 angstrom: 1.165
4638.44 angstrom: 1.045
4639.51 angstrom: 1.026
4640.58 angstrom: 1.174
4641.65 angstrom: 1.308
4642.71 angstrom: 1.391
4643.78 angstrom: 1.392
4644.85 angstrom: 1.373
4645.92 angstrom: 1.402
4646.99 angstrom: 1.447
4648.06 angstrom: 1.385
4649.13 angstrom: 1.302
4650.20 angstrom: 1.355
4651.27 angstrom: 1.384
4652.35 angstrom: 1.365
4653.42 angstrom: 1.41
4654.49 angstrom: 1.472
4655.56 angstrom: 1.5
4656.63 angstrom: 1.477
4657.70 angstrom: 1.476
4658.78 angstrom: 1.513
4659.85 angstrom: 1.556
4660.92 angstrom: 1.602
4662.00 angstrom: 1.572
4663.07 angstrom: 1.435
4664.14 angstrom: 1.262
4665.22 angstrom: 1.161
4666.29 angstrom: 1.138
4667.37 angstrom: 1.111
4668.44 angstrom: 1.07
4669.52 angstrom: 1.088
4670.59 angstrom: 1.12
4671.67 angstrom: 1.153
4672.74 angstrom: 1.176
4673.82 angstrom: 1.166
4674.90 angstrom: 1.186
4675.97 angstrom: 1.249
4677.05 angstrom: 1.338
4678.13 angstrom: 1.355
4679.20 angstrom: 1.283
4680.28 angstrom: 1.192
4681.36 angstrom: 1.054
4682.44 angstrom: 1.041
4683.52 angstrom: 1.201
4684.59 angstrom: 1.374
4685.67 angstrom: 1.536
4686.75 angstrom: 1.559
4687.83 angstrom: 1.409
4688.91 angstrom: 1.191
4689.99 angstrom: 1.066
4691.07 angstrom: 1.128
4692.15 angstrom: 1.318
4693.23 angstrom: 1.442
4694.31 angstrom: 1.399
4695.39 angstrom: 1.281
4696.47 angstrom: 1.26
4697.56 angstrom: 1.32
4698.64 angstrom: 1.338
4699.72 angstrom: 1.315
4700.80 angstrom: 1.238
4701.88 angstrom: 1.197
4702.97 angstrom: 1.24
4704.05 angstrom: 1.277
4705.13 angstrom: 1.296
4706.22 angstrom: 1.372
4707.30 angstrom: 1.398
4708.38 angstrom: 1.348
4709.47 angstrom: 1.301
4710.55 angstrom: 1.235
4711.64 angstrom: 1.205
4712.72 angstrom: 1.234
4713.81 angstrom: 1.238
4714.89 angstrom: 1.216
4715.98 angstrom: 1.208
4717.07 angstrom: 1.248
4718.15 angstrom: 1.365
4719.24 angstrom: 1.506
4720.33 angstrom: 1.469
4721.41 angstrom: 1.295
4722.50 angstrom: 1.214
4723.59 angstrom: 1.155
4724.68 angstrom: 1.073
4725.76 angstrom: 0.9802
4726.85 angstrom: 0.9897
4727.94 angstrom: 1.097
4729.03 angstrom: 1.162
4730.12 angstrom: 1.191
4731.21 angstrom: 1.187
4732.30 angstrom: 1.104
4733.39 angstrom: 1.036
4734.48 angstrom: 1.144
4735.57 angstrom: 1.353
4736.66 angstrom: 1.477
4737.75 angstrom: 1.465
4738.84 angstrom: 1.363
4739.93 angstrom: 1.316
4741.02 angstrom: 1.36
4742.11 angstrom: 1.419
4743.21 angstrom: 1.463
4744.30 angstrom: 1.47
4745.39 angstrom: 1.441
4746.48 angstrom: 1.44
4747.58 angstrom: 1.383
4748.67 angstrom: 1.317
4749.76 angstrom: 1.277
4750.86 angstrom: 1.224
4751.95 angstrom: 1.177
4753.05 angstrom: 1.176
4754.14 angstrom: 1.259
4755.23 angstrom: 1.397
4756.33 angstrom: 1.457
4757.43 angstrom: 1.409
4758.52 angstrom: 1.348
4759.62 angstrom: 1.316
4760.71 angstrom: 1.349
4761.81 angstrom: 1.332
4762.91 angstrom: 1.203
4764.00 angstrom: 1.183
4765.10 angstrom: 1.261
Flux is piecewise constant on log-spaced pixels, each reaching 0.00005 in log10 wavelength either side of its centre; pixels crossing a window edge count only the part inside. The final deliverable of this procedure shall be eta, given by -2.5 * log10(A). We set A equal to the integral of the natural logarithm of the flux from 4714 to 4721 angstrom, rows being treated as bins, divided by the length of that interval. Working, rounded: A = 0.28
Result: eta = 1.38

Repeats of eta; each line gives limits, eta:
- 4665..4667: 2.18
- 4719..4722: 1.16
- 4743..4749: 1.14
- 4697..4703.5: 1.54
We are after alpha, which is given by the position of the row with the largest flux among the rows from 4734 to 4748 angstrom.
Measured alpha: 4736.66 angstrom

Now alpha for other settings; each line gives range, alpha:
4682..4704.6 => 4686.75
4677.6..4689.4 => 4686.75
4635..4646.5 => 4645.92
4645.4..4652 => 4646.99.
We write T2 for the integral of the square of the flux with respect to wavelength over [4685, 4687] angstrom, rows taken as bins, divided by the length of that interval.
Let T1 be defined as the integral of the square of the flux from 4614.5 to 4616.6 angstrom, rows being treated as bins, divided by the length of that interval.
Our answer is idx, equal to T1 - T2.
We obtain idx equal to -0.6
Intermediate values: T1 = 1.70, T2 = 2.4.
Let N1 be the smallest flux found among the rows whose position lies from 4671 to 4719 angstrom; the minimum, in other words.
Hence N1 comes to 1.041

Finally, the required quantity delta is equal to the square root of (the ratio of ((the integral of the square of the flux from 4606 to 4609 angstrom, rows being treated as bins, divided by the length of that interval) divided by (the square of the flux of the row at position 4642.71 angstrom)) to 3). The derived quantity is 0.56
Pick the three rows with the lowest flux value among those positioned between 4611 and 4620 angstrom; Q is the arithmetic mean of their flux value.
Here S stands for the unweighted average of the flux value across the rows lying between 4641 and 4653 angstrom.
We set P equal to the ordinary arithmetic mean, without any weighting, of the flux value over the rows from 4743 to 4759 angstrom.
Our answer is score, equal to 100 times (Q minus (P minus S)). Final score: 130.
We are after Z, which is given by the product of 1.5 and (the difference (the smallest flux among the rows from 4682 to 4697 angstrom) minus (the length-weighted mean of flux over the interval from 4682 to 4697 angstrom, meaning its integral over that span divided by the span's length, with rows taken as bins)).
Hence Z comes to -0.39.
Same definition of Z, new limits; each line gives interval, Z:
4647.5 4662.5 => -0.23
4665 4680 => -0.17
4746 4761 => -0.22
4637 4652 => -0.41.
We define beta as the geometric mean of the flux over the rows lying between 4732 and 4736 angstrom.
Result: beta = 1.15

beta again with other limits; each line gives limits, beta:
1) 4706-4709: 1.37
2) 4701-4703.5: 1.22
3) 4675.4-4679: 1.31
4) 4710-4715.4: 1.23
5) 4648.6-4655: 1.38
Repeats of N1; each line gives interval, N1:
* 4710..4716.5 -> 1.205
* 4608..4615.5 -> 1.275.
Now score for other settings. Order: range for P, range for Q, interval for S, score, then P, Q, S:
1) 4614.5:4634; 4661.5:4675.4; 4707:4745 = 110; 1.25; 1.09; 1.27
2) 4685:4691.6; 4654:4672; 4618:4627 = 94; 1.31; 1.09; 1.17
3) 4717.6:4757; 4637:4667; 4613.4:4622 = 105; 1.28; 1.07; 1.27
